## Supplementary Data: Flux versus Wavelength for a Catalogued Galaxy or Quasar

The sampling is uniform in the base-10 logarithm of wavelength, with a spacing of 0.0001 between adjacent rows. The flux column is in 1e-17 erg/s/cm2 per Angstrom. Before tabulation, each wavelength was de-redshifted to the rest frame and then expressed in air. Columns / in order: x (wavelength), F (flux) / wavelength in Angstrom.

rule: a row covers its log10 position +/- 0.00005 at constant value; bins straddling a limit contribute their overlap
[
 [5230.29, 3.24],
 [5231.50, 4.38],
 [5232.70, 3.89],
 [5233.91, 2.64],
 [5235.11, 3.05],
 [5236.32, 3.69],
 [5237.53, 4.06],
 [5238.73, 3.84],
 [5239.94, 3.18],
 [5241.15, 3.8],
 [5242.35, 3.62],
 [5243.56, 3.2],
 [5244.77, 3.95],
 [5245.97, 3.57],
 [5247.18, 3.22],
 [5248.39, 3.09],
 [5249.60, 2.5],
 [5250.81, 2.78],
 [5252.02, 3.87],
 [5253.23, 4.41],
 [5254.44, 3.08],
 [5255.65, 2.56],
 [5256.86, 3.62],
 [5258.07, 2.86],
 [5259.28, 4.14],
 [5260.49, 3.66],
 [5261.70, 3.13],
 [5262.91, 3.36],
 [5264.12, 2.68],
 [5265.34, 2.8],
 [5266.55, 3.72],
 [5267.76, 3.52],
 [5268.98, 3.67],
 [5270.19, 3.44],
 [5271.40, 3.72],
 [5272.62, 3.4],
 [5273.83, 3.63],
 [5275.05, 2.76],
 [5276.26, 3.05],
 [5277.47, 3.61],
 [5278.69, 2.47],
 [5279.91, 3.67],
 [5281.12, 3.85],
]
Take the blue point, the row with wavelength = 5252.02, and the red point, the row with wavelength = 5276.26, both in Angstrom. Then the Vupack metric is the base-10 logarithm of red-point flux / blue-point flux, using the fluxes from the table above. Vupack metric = -0.103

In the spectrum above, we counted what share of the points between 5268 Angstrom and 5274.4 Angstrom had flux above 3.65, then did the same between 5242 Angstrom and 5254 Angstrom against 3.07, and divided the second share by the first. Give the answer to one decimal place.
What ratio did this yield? 2.0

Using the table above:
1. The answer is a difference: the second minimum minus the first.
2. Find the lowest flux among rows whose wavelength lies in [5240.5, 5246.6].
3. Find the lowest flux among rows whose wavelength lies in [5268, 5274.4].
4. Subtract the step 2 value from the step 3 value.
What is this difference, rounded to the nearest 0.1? 0.2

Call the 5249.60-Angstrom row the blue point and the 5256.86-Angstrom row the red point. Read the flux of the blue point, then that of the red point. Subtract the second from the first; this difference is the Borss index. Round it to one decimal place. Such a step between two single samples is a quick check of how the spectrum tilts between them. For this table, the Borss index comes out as -1.1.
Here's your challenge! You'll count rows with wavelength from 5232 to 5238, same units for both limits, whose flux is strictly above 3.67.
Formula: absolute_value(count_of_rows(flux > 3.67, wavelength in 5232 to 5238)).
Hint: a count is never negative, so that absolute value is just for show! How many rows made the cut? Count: 3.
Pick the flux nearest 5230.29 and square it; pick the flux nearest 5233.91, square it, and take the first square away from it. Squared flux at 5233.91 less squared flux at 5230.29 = -3.5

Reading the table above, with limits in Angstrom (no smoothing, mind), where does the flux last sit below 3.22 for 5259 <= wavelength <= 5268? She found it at 5265.34 Angstrom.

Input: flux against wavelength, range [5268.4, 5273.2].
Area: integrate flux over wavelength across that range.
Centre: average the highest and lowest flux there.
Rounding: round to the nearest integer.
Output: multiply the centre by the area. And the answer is 61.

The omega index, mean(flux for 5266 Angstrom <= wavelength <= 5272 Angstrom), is 3.61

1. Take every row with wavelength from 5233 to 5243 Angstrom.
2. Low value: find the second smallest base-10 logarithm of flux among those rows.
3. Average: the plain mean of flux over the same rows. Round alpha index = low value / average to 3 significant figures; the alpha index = 0.139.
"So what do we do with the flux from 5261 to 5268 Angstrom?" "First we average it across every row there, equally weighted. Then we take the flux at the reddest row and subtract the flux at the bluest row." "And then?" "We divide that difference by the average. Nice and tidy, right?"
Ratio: 0.1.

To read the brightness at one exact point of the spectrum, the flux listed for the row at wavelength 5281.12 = 3.85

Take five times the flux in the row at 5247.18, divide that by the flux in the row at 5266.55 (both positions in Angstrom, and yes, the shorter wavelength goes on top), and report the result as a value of 4.3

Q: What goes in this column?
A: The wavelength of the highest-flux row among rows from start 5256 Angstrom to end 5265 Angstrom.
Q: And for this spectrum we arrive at 5259.28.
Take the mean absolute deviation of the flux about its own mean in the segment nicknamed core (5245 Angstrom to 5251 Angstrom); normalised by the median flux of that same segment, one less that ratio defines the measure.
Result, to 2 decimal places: 0.90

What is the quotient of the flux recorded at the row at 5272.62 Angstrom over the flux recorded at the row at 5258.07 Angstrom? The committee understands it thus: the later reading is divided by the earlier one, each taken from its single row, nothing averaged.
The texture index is 1.19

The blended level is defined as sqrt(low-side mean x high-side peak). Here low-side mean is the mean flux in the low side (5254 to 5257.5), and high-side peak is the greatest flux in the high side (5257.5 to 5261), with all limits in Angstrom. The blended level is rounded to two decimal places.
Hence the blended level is 3.57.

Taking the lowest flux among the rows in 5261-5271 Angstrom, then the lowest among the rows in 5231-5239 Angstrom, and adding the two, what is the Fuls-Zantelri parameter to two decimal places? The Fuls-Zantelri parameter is 5.32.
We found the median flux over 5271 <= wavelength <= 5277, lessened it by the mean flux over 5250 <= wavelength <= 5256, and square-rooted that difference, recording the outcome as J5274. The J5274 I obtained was 0.24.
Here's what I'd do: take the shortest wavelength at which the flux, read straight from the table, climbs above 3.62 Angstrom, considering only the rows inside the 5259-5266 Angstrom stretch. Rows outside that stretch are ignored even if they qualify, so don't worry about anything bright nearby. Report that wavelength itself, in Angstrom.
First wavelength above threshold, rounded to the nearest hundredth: 5259.28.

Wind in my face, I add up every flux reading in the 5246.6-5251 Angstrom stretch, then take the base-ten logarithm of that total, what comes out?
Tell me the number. 1.06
